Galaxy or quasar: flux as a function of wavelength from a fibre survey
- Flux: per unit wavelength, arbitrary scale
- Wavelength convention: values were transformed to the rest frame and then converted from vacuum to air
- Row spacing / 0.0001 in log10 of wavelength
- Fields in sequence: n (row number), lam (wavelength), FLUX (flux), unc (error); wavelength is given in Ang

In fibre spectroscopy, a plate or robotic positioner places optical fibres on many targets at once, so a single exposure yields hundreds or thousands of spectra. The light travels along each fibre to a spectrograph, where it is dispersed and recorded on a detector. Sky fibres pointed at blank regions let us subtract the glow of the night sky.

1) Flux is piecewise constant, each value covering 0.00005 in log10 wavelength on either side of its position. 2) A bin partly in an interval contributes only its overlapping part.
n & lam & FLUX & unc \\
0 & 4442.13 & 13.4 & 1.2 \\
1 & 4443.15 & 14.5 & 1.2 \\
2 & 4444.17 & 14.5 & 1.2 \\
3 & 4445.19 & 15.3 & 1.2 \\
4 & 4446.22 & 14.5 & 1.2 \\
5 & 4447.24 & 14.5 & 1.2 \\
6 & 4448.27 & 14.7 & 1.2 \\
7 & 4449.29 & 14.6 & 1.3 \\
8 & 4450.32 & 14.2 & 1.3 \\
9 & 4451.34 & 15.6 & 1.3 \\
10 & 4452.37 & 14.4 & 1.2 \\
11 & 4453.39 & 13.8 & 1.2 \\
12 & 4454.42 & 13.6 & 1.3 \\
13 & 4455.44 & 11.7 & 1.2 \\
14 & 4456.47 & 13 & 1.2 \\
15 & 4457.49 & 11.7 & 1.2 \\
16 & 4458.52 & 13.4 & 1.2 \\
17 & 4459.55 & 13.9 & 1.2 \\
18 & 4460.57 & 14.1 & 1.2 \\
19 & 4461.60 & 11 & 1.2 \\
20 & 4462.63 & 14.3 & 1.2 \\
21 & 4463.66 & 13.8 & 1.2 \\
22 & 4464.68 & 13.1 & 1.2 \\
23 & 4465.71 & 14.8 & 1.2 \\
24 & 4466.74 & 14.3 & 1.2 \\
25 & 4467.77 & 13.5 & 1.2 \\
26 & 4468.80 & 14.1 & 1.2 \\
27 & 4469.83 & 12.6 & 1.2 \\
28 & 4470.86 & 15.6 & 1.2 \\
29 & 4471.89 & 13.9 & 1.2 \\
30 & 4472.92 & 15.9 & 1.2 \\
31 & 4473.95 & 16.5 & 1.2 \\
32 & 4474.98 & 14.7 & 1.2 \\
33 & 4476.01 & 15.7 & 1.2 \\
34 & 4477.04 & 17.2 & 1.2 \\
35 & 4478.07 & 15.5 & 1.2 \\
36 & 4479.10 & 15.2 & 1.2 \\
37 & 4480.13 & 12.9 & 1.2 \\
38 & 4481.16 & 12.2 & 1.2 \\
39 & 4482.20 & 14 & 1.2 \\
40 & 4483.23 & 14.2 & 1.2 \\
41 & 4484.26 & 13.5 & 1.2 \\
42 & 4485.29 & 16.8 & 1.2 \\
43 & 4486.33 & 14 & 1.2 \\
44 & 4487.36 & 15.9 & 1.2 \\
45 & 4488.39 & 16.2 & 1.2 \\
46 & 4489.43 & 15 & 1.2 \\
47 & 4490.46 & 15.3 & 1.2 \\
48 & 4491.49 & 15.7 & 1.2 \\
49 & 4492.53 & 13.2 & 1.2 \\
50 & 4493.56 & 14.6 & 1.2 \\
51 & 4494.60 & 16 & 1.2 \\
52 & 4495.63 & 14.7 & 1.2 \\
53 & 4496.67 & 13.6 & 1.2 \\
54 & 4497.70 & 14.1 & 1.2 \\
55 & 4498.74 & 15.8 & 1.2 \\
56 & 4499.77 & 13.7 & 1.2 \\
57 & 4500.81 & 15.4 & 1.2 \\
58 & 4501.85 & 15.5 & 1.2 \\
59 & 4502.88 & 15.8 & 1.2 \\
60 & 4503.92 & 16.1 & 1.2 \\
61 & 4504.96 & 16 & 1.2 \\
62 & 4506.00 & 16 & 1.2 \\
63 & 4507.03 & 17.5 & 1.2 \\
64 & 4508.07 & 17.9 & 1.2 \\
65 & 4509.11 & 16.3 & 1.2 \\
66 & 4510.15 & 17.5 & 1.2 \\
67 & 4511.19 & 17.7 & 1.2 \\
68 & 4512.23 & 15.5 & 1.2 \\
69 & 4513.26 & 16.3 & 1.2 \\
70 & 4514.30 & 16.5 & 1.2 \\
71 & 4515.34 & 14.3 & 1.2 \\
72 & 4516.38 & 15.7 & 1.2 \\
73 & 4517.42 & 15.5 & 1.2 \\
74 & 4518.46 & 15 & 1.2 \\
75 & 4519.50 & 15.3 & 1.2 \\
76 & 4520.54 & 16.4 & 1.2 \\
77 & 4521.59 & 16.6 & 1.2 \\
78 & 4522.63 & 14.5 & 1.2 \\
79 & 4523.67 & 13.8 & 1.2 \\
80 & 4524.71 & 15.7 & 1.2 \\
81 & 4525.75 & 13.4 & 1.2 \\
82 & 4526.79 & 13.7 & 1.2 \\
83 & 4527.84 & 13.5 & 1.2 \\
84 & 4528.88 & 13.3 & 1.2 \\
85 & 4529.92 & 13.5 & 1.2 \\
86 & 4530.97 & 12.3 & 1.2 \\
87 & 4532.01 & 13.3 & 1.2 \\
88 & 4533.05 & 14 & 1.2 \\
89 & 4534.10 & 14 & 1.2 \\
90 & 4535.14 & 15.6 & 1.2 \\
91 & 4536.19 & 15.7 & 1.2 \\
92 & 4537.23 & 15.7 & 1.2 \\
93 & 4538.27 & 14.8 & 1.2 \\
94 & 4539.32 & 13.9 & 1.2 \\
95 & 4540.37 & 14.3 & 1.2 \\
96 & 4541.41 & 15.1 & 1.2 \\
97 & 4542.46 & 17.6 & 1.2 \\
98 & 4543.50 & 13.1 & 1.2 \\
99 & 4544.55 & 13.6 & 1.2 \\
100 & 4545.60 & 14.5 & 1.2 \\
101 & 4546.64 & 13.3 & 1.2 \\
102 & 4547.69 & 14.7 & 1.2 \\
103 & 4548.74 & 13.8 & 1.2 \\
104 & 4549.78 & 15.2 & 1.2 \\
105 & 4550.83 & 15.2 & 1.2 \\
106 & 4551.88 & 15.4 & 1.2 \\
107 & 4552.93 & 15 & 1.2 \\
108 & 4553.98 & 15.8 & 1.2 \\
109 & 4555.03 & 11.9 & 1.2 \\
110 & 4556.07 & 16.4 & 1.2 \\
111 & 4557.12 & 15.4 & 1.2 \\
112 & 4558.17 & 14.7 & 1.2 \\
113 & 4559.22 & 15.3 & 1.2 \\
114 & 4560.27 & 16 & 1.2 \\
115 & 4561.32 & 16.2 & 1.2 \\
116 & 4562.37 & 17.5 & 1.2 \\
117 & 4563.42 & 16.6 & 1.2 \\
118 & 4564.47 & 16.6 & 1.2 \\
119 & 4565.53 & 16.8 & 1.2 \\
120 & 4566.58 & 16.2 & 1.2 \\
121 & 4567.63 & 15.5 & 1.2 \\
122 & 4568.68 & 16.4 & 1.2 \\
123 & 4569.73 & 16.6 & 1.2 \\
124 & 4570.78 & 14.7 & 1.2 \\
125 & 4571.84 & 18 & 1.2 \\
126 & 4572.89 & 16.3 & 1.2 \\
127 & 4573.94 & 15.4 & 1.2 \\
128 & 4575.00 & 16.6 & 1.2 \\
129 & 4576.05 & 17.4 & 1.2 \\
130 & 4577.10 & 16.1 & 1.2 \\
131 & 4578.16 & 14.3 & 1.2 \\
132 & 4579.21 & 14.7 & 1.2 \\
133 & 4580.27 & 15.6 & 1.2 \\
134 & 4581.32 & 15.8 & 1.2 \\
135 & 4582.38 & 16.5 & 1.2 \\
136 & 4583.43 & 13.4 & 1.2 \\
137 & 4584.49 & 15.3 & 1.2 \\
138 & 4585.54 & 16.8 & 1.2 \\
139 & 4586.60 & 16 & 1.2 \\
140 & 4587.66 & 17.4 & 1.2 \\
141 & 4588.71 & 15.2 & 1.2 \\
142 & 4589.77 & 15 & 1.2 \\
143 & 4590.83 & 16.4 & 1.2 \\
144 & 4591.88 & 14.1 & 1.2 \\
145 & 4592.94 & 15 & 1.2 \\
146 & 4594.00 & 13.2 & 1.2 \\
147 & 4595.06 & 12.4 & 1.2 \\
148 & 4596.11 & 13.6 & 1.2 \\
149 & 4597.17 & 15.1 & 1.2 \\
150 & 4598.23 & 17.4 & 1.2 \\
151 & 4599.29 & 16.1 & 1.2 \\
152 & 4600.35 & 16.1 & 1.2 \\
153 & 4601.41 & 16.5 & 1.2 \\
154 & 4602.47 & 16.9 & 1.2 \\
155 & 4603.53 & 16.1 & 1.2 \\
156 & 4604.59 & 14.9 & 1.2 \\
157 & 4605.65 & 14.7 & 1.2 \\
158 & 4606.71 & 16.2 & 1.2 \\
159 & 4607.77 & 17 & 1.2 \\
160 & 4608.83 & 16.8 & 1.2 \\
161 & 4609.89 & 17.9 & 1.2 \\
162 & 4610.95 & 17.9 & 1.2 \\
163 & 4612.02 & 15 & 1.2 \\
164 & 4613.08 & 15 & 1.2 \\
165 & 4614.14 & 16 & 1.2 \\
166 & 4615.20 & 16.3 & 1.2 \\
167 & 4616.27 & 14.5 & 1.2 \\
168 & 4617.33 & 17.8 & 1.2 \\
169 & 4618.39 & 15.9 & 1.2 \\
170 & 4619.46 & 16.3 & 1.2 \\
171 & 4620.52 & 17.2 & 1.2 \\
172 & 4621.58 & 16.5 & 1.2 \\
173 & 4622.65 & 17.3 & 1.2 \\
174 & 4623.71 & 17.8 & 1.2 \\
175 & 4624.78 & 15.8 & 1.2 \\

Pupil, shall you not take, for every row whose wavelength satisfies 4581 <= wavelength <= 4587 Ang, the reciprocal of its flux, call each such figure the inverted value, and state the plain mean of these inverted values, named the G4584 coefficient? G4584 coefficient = 0.064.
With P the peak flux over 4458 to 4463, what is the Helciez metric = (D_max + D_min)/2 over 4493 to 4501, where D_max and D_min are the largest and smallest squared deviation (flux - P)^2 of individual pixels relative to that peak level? 1.5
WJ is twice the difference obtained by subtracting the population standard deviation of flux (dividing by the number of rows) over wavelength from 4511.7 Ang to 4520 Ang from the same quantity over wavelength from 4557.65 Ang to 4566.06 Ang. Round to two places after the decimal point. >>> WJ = 0.35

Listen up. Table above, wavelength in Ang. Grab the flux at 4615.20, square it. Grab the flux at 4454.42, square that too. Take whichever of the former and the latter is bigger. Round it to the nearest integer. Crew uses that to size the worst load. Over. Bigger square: 266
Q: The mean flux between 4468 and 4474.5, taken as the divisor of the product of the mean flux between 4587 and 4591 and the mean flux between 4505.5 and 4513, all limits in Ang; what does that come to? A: 18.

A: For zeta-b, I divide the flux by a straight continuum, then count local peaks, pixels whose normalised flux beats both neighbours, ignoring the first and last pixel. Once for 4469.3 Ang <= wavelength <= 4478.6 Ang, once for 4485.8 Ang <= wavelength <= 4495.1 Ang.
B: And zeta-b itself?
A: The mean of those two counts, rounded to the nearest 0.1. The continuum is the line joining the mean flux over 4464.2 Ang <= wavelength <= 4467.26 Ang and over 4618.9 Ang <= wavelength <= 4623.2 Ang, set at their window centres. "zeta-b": 2.5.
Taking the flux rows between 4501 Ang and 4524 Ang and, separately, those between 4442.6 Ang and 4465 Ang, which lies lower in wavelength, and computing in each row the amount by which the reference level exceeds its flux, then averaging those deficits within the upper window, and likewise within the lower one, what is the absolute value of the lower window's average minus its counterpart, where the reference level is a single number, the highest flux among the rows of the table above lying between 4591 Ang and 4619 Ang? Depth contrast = 2.2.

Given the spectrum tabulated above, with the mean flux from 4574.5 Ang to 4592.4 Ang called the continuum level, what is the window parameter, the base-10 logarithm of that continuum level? 1.20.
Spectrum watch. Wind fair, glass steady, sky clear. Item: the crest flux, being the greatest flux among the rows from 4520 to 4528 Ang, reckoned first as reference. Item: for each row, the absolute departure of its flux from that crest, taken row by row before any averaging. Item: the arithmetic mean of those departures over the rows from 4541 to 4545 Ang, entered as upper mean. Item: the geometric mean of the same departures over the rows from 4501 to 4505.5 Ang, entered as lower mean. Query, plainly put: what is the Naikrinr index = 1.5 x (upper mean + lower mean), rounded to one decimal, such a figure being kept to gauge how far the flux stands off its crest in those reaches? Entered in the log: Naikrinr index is 4.5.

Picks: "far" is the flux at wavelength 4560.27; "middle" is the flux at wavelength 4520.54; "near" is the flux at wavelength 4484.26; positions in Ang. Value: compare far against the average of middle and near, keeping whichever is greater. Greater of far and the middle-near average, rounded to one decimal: 16.0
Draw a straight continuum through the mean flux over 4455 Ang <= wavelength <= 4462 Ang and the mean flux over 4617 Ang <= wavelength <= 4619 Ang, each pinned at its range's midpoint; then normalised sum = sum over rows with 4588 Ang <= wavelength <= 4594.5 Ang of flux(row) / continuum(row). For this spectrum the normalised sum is 5.5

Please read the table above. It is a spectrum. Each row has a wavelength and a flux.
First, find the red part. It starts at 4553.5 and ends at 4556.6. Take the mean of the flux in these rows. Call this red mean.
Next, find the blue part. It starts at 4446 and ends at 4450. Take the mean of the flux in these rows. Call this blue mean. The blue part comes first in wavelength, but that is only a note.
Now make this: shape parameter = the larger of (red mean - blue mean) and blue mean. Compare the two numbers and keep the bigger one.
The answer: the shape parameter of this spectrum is 14.6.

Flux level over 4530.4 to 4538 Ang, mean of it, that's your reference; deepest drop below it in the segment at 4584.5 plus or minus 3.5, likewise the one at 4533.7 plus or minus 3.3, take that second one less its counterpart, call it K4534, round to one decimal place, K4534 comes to 1.1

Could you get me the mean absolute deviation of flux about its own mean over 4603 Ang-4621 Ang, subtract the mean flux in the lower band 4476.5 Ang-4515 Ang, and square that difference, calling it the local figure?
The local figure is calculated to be 210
